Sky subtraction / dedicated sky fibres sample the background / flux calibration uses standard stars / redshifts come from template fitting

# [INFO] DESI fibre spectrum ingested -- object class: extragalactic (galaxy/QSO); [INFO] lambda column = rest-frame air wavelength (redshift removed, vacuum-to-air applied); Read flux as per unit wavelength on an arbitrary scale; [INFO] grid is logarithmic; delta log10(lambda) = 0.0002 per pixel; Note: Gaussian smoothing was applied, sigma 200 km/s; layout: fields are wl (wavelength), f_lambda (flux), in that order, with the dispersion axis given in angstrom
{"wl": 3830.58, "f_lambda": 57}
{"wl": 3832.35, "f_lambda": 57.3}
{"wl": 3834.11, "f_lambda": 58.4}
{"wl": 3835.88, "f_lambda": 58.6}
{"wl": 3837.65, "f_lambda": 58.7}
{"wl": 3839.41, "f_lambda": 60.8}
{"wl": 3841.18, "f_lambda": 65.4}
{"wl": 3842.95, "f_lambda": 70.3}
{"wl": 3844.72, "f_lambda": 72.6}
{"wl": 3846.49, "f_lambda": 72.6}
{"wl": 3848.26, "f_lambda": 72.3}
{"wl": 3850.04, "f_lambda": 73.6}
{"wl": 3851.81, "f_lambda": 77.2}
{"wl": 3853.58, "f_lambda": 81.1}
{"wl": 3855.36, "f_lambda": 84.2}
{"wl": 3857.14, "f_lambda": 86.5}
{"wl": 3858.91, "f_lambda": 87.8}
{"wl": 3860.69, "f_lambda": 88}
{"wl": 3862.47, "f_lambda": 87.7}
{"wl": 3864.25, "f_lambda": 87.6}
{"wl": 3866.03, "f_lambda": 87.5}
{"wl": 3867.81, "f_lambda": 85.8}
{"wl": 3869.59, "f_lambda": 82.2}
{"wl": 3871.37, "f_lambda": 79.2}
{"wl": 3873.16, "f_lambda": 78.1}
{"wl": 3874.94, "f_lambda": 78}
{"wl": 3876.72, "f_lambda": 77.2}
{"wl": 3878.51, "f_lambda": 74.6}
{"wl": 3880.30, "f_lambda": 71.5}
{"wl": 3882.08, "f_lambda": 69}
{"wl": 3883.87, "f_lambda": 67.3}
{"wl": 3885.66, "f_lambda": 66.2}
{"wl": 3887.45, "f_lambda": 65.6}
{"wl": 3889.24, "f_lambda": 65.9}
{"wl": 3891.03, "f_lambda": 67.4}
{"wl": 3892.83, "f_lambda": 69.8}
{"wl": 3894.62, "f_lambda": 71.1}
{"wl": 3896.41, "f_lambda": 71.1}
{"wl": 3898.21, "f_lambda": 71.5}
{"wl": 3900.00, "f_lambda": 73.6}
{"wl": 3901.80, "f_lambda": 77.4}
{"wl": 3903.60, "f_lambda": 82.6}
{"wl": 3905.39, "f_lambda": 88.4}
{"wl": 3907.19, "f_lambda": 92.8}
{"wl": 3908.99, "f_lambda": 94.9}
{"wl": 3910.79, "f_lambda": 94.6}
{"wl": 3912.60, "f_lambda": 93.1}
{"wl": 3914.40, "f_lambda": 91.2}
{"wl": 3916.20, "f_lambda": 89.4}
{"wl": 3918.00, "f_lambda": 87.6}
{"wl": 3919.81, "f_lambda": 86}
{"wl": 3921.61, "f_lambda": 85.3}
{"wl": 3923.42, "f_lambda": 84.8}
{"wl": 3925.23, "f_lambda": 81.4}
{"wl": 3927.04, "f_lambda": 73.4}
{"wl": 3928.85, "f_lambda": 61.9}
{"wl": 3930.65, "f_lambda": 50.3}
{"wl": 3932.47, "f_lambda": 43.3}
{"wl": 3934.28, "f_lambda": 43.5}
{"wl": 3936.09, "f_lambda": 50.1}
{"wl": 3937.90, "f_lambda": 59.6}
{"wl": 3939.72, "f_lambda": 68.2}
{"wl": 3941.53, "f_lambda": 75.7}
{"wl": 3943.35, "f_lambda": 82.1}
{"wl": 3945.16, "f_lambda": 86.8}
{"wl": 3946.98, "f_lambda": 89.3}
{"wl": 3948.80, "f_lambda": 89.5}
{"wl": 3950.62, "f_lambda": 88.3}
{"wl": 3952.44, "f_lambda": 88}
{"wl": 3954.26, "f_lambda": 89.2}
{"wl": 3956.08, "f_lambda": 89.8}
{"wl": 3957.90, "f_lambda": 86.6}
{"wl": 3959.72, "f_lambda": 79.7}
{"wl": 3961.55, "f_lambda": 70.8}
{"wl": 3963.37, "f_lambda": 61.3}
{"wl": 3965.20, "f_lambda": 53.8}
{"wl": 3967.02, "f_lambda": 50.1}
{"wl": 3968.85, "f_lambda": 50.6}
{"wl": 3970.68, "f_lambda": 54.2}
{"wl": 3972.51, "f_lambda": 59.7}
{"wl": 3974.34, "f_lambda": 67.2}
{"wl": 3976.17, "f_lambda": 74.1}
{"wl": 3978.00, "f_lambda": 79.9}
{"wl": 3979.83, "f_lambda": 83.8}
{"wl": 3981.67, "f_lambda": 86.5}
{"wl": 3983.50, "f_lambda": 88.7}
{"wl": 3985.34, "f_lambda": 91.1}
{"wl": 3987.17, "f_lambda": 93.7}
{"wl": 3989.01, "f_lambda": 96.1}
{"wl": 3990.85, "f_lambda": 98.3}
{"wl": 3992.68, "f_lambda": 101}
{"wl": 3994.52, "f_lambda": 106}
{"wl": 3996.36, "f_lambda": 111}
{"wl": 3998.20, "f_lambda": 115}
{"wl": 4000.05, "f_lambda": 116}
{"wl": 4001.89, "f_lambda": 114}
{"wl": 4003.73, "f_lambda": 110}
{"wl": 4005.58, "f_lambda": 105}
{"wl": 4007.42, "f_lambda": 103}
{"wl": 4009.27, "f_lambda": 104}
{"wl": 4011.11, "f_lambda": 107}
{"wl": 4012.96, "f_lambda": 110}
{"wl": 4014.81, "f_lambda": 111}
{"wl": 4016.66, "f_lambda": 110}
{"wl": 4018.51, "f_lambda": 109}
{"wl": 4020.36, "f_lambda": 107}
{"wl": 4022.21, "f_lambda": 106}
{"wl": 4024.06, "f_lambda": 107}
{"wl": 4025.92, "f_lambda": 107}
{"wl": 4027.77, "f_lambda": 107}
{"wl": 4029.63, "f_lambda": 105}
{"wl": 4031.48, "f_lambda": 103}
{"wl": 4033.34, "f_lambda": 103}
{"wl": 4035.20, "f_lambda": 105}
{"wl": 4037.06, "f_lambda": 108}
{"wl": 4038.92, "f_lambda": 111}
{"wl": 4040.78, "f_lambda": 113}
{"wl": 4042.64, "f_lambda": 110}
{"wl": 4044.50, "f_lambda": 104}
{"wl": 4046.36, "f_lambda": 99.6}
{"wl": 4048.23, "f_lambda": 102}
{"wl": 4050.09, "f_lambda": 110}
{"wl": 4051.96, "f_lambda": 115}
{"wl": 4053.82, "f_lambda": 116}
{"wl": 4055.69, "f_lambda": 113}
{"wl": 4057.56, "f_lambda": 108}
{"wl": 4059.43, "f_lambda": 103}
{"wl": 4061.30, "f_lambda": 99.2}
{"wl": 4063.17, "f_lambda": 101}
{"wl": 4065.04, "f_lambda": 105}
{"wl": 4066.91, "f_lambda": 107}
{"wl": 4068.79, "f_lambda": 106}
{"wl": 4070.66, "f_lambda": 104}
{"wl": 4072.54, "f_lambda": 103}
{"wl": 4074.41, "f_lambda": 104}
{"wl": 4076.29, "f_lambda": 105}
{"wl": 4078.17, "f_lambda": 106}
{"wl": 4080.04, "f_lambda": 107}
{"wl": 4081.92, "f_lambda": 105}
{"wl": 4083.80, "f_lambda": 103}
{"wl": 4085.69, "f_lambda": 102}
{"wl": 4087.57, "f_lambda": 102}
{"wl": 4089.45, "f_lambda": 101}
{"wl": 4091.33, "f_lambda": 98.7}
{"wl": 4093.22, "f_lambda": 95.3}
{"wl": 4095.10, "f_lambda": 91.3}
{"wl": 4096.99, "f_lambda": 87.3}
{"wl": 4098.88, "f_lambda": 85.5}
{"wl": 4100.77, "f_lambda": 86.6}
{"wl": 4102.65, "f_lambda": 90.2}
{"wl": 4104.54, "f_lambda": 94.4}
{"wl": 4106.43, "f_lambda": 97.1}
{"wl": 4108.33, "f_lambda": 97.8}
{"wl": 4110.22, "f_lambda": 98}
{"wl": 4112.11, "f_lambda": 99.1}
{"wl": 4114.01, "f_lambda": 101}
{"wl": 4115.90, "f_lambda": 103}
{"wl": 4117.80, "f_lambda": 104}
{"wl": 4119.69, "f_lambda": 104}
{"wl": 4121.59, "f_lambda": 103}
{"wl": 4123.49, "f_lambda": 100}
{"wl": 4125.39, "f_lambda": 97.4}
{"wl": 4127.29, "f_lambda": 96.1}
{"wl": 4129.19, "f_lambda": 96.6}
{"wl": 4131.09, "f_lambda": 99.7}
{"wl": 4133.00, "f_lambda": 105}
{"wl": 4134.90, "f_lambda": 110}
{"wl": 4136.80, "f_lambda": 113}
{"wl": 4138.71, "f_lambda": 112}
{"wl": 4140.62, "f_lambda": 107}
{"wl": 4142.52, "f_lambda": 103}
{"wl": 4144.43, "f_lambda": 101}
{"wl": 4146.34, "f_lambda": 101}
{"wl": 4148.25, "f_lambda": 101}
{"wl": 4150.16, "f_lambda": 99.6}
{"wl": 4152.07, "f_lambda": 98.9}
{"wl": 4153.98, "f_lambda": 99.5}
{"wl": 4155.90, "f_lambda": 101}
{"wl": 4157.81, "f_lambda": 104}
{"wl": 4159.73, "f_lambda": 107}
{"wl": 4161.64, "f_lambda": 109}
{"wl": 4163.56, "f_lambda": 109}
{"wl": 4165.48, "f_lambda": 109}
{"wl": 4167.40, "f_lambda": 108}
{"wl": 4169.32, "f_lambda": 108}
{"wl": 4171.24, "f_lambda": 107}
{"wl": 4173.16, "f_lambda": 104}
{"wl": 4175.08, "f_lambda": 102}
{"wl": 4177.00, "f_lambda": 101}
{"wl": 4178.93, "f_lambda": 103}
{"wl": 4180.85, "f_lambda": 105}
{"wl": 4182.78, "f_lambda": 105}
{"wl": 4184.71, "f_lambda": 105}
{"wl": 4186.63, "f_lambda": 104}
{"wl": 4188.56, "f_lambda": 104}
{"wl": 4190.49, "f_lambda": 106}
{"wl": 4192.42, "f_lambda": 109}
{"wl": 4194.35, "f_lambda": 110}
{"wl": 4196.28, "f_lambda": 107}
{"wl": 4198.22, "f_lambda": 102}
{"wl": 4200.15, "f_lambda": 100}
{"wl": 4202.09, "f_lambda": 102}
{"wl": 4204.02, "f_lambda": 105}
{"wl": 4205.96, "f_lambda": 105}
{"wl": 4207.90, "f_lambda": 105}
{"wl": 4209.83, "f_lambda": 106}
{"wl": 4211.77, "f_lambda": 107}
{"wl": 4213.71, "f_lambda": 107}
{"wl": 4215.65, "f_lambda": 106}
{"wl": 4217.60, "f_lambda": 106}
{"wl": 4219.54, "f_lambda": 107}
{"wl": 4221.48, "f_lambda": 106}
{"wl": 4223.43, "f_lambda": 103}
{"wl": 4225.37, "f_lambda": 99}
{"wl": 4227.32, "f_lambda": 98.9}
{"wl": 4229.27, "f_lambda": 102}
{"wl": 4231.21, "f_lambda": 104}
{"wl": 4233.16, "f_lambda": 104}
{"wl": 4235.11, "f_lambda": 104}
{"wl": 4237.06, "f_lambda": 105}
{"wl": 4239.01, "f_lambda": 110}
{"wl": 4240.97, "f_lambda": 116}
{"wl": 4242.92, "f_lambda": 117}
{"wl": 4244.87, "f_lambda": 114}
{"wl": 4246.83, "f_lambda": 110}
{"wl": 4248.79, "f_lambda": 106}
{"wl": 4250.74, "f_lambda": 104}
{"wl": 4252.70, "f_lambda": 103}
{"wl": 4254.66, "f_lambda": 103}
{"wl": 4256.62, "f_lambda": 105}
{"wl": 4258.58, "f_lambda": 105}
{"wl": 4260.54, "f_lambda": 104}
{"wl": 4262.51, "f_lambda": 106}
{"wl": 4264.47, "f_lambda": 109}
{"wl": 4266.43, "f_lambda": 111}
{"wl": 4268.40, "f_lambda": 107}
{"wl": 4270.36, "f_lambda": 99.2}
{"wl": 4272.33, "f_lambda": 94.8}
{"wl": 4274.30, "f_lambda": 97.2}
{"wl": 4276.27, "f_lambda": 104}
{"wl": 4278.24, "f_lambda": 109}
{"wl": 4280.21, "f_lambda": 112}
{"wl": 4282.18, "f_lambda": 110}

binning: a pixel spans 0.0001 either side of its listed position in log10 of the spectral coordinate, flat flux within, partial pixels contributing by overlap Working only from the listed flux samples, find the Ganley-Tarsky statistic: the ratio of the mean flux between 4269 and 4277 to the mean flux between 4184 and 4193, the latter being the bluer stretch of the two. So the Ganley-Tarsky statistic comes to 0.94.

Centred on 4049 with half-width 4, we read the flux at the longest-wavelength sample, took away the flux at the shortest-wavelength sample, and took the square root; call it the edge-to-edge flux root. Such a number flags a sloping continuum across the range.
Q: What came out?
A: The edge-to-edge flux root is 3.9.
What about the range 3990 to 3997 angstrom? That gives 3.6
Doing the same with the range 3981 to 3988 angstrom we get 2.7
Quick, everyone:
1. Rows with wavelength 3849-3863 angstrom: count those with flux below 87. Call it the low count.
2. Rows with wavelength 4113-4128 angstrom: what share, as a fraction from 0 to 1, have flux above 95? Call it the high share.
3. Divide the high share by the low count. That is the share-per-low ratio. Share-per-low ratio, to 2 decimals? 0.20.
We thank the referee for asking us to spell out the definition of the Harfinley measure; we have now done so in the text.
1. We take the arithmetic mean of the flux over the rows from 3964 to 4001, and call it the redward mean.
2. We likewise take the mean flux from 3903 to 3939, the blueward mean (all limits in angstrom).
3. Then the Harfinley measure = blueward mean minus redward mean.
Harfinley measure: -7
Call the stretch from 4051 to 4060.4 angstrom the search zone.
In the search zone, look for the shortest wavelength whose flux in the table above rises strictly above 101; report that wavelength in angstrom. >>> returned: 4051.96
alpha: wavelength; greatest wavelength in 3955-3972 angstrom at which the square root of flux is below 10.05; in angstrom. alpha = 3970.68 angstrom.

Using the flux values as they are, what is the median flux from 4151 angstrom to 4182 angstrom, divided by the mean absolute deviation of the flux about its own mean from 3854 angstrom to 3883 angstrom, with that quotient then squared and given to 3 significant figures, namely 373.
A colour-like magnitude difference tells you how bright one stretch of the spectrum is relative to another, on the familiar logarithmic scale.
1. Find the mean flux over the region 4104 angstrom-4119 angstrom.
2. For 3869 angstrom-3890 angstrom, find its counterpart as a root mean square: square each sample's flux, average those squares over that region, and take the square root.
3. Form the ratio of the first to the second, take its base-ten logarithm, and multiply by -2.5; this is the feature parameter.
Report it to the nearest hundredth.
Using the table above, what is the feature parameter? -0.33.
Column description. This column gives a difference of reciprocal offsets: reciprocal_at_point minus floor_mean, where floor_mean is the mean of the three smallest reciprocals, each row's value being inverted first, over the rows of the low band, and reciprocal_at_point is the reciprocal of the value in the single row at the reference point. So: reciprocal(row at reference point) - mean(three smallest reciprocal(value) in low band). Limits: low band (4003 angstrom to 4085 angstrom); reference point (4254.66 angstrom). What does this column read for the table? 0.0010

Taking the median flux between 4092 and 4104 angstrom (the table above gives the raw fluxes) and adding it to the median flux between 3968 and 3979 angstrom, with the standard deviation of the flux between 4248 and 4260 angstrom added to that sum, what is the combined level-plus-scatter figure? 153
